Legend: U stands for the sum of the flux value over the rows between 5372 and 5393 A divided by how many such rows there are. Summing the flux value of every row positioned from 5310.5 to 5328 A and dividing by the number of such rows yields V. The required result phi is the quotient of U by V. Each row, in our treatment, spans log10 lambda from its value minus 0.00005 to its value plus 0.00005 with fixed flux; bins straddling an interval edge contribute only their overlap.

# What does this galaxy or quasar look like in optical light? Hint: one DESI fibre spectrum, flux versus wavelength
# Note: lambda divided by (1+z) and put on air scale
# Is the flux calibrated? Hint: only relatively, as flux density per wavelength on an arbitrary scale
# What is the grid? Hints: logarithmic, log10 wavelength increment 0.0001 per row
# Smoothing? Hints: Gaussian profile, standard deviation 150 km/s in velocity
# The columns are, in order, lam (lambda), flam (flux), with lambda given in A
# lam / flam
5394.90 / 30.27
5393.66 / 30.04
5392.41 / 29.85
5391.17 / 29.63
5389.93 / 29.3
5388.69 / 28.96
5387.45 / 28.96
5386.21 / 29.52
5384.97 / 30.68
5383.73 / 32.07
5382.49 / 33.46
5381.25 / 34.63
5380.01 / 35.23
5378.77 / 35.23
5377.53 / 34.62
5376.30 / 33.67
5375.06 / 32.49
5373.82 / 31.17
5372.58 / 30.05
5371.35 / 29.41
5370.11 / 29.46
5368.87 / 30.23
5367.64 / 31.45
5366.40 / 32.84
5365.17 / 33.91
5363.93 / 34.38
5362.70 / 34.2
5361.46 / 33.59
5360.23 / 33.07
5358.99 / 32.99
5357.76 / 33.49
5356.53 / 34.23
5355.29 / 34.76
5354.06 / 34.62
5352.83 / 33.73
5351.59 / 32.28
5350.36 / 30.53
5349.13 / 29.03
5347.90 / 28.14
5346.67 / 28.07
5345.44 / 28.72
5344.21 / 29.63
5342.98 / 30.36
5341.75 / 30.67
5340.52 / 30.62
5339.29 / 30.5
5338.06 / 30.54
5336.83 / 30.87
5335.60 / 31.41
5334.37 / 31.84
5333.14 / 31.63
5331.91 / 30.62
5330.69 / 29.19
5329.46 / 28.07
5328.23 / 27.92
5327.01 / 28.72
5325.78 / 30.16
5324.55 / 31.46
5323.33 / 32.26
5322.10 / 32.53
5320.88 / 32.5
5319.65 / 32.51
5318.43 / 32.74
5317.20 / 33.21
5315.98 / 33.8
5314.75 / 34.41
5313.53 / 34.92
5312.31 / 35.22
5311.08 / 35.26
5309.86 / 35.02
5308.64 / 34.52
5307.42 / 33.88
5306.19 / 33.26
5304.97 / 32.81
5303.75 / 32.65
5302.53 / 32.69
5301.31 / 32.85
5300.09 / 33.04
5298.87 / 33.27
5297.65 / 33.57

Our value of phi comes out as 0.97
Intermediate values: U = 31.7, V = 32.8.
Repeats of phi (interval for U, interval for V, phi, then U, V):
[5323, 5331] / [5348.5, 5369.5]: 0.90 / 29.7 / 32.9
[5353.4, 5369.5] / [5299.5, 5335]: 1.03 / 33.4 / 32.4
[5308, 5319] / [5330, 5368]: 1.08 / 34.3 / 31.7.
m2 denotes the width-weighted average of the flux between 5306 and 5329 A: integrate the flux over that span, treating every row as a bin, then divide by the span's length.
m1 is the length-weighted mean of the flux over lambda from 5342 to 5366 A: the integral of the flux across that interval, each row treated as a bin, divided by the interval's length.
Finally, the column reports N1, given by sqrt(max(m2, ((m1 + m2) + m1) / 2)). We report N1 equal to 6.96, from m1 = 32.09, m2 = 32.8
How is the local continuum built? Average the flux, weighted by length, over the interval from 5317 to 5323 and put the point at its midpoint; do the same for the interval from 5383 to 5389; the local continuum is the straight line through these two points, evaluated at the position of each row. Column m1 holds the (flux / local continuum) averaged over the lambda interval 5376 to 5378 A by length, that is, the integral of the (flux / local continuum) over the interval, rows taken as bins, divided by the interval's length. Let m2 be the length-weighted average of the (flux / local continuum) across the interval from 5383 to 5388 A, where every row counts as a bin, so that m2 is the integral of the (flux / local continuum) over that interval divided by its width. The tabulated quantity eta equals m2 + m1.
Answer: 2.13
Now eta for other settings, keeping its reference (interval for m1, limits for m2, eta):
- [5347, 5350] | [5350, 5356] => 1.97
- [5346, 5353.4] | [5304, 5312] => 1.99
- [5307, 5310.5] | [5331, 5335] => 2.02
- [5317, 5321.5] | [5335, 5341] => 1.96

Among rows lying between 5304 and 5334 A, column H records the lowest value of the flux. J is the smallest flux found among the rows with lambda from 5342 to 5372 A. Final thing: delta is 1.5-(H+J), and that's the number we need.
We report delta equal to -54.5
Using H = 27.92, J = 28.07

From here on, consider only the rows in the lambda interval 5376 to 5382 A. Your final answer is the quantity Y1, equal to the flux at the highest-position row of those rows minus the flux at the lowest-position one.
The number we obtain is 1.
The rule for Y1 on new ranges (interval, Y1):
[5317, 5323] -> -1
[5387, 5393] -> 1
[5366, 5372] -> -3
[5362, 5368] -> -3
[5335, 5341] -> -1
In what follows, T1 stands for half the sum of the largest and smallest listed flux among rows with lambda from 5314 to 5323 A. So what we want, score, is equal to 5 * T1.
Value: 167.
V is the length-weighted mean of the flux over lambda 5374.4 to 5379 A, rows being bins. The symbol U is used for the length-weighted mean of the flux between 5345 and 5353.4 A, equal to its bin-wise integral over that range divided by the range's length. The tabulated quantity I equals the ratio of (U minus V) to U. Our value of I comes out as -0.13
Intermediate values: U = 30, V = 34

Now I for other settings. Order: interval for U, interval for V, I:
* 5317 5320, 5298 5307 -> -0.01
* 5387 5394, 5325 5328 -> 0.00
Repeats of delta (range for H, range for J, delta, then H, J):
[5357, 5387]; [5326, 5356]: -55.8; 29.41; 27.92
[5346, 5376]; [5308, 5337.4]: -54.5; 28.07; 27.92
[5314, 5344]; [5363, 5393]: -55.4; 27.92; 28.96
